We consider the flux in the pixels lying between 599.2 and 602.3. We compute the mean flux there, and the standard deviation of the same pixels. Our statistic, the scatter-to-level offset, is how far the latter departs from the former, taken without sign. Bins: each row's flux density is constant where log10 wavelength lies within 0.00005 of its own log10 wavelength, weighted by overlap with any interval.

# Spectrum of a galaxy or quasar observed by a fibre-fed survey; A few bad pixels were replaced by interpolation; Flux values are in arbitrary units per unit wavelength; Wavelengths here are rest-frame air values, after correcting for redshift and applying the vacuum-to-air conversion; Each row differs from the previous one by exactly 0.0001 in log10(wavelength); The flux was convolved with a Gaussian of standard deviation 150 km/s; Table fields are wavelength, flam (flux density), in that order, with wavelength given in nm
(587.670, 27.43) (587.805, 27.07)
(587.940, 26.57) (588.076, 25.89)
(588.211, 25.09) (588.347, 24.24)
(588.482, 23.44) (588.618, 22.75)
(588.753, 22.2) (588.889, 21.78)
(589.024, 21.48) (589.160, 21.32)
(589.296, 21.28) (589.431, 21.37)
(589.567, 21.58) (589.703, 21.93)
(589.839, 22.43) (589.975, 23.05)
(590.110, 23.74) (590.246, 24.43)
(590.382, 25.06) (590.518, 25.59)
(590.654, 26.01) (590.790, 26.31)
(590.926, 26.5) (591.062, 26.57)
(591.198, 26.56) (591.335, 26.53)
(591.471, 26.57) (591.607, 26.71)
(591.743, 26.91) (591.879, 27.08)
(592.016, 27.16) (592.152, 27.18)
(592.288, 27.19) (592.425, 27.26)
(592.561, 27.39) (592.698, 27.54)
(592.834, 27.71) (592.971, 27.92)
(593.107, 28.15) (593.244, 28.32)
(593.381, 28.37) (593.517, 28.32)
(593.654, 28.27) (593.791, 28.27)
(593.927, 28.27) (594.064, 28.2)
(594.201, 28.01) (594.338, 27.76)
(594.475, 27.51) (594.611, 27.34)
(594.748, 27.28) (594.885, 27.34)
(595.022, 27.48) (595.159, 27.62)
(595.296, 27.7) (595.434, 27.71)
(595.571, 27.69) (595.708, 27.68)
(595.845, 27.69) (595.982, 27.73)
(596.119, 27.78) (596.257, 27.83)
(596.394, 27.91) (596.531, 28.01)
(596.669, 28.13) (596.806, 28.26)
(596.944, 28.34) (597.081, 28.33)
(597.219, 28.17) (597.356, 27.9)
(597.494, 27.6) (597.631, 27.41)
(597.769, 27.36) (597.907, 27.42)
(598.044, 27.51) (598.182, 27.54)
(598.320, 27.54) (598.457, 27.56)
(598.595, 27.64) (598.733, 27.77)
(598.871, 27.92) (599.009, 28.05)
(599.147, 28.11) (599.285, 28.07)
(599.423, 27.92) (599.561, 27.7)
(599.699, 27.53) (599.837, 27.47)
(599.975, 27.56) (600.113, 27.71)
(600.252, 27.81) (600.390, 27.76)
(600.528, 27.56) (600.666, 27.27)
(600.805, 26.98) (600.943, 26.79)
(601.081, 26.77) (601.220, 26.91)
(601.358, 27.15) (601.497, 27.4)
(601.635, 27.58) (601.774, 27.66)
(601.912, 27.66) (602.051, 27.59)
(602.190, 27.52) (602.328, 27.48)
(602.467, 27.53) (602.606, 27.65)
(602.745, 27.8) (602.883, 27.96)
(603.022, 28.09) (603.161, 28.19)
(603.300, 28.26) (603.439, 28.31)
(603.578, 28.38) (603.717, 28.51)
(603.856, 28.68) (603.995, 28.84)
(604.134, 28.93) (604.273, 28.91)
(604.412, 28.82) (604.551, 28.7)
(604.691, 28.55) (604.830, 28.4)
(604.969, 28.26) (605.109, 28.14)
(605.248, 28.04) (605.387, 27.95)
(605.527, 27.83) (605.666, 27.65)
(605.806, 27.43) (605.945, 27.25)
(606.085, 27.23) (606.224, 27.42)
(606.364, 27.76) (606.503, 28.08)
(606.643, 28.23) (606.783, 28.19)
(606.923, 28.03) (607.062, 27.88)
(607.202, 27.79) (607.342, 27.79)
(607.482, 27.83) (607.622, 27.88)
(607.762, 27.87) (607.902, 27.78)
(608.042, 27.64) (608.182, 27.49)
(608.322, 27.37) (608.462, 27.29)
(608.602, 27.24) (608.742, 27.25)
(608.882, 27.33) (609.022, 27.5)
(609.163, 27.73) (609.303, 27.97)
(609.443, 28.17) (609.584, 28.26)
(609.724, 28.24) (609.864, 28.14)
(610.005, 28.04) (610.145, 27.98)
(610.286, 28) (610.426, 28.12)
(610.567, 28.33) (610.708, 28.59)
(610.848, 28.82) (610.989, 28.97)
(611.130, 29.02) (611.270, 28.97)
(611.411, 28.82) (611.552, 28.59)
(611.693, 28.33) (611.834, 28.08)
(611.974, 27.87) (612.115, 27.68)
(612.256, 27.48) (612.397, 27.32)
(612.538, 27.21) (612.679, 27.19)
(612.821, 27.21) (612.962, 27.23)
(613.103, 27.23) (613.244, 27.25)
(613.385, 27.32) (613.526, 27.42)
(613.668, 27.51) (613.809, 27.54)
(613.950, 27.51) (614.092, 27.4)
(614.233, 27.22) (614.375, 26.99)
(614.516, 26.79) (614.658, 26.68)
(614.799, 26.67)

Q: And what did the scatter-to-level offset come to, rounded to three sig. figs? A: 27.1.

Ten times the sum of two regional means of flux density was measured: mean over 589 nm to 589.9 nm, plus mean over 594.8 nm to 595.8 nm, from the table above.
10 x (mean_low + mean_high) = 492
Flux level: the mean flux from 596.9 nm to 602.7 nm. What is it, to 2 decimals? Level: 27.60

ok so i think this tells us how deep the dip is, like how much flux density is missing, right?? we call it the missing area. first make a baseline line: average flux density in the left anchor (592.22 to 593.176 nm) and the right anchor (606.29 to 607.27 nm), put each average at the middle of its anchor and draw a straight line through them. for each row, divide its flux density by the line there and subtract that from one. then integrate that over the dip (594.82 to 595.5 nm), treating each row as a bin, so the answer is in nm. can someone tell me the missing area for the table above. 0.002 nm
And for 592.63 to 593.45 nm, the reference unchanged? -0.012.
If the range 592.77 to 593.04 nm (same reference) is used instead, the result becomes -0.002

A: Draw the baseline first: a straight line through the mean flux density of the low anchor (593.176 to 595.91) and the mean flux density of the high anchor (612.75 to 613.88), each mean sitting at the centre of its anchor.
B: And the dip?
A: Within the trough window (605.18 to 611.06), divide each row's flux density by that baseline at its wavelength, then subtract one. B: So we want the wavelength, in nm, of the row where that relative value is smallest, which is 606.085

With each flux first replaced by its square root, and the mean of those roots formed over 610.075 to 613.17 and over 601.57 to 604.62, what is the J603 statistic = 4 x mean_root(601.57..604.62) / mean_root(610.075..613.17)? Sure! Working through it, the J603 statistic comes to 4.01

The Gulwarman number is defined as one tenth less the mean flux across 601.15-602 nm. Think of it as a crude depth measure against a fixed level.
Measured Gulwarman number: -27.3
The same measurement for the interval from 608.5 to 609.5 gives -27.5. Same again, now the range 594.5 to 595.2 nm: -27.3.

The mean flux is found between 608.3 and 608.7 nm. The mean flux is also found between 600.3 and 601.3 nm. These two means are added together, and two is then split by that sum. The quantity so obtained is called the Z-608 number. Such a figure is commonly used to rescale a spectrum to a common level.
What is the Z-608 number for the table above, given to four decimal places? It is 0.0367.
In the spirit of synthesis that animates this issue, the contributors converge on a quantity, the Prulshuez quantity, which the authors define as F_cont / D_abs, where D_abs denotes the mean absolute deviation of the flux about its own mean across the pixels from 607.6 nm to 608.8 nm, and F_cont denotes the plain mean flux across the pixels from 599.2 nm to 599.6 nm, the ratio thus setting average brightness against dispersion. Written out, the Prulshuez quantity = 122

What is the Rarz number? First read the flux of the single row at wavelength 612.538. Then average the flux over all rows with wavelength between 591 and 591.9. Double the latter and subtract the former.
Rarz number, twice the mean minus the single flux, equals 26.2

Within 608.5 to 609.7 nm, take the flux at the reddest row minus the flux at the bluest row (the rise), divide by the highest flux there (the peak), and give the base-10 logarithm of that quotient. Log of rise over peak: -1.44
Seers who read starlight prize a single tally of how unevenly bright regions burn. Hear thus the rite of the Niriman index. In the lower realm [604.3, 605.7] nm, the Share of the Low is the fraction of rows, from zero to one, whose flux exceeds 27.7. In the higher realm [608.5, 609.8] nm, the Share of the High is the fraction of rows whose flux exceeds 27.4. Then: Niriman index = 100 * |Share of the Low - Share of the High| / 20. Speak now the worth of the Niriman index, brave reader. 1.2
